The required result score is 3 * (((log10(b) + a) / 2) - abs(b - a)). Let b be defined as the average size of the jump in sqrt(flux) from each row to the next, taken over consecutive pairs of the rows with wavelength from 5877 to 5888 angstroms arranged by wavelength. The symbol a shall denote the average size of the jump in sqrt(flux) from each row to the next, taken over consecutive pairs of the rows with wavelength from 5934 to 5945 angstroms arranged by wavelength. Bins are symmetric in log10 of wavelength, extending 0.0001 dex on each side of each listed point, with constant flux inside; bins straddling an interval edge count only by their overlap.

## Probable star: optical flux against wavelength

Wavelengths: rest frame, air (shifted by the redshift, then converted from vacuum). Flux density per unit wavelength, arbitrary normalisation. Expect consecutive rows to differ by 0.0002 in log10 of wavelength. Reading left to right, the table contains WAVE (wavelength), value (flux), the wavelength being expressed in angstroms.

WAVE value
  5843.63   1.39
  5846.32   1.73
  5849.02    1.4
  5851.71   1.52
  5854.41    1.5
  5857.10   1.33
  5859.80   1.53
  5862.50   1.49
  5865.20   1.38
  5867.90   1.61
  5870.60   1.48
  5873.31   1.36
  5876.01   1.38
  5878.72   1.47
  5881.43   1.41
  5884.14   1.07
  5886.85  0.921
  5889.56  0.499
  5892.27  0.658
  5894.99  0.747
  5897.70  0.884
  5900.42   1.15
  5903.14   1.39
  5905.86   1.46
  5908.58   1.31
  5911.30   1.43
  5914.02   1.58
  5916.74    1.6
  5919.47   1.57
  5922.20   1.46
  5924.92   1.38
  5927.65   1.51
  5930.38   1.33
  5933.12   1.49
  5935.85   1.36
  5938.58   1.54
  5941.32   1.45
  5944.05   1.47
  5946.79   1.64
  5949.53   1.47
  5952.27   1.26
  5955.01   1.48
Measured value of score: -1.68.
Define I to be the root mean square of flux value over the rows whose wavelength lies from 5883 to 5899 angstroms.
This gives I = 0.82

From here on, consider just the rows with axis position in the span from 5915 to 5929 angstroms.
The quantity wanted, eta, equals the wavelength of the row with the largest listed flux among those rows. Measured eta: 5916.74 angstroms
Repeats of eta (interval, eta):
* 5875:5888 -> 5878.72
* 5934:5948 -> 5946.79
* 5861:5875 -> 5867.90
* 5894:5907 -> 5905.86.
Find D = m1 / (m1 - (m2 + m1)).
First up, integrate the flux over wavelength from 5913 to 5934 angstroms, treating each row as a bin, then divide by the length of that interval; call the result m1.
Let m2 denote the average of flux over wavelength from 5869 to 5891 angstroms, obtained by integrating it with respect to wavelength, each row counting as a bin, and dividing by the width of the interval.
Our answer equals -1.24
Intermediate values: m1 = 1.49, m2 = 1.20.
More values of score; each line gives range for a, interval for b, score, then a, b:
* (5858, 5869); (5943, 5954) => -1.68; 0.052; 0.075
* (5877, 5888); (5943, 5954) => -1.58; 0.084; 0.075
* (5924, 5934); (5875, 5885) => -1.63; 0.066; 0.072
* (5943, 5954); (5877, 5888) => -1.52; 0.075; 0.084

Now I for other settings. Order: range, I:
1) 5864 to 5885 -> 1.40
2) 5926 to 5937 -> 1.42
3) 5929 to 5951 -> 1.47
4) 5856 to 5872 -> 1.47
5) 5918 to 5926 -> 1.47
